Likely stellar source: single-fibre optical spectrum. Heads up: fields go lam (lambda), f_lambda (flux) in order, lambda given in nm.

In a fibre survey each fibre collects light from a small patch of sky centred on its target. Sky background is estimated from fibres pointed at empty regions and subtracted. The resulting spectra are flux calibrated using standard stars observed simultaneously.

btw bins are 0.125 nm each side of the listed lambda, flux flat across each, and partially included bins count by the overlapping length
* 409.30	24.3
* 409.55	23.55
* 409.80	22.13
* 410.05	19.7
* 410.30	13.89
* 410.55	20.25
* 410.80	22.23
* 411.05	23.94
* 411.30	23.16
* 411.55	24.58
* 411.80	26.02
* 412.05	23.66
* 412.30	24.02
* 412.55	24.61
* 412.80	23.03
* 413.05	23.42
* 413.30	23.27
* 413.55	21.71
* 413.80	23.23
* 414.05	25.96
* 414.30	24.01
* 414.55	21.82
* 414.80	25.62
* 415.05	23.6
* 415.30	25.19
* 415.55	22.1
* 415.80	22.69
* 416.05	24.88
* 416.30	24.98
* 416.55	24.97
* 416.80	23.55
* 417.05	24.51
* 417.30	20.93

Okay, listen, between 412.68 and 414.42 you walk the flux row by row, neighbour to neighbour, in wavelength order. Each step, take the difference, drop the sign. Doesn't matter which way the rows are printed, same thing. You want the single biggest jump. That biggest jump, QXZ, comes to 2.7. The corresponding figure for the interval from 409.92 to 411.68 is 6.4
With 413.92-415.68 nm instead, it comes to 3.8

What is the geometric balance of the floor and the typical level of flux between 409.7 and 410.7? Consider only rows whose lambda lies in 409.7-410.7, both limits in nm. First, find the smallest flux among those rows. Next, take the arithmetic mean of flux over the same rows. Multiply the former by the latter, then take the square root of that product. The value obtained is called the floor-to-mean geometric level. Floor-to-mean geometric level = 16.2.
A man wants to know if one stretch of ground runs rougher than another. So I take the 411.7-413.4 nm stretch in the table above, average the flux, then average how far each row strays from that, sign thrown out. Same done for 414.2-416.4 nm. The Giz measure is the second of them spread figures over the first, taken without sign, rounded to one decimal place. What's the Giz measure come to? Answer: 1.6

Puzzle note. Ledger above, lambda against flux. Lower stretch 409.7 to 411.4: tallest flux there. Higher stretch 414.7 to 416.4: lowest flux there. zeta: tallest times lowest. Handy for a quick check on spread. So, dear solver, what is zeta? 529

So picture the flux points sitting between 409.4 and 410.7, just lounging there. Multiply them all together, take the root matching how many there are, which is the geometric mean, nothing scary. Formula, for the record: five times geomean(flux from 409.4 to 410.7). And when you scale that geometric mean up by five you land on 98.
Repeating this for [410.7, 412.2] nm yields 120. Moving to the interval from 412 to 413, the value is 119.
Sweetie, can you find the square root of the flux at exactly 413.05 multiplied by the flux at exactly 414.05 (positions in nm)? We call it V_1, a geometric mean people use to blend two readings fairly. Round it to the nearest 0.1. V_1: 24.7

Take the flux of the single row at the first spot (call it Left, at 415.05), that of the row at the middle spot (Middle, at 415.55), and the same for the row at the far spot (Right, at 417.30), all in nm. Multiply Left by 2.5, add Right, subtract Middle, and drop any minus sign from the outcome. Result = 57.8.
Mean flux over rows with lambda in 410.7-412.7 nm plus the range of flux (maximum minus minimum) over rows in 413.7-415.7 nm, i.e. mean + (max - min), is 28.2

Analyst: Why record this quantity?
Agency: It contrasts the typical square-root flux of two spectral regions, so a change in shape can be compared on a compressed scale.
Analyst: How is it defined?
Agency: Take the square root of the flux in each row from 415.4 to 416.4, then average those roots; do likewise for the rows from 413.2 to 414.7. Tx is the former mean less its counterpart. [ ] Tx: 0.0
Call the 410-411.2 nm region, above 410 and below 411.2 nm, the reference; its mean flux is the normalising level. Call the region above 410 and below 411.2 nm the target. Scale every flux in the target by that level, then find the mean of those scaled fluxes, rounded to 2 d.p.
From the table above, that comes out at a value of 1.00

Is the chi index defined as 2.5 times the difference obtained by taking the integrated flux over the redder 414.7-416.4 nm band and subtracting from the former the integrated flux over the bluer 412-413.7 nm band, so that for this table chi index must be 3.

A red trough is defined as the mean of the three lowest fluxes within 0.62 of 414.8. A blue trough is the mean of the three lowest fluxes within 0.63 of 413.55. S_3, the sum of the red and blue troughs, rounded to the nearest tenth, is 45.9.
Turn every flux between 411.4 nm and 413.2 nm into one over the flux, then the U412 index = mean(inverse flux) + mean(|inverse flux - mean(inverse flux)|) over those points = 0.0427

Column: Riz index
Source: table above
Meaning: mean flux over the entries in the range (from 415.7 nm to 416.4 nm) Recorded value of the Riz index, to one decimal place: 24.2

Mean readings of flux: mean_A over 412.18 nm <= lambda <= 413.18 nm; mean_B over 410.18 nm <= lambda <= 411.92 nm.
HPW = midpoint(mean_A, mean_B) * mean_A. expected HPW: 544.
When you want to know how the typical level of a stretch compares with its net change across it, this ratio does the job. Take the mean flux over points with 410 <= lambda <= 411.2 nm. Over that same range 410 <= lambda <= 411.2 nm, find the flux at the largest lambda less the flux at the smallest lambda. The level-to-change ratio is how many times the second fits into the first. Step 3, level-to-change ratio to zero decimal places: 5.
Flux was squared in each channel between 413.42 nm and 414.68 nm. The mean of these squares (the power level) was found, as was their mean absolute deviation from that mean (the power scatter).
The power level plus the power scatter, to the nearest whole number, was 610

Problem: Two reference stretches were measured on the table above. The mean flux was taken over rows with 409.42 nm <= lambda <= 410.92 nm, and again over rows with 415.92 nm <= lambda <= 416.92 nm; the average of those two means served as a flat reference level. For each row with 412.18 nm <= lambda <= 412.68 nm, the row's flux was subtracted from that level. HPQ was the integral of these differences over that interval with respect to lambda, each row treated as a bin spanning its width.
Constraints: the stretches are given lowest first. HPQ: -0.9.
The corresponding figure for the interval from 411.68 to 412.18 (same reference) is -1.2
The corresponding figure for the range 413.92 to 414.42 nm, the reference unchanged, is -1.3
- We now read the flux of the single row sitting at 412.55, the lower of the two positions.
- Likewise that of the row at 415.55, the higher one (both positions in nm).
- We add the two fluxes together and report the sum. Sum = 46.7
